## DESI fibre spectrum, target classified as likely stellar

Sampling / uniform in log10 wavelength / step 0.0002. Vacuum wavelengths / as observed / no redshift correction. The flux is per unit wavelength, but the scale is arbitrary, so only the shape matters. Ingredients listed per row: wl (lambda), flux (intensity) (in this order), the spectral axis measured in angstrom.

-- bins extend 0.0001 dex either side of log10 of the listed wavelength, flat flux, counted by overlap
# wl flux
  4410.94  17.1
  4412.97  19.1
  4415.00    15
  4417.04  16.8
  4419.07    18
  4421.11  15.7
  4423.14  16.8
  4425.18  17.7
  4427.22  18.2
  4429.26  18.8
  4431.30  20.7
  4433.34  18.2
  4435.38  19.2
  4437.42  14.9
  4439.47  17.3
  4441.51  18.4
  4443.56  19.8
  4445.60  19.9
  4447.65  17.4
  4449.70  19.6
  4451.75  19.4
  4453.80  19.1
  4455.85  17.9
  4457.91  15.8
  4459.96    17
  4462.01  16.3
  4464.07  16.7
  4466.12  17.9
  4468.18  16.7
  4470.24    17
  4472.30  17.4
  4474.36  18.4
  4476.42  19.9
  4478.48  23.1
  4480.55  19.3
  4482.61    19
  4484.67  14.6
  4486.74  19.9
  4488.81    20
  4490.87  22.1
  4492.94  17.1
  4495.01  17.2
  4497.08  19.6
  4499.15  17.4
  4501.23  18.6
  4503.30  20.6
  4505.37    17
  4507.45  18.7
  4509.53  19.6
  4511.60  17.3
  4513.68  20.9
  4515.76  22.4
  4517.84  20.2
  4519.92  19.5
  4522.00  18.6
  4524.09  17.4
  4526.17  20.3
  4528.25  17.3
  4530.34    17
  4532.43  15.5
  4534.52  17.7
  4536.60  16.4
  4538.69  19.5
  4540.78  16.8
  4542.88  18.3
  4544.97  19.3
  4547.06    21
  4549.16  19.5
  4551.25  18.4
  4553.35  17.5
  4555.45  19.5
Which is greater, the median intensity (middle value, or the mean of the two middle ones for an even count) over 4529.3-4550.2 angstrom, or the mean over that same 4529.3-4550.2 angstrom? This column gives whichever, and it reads 18.1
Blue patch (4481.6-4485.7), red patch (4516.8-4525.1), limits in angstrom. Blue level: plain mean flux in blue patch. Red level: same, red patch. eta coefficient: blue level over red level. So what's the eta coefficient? 0.888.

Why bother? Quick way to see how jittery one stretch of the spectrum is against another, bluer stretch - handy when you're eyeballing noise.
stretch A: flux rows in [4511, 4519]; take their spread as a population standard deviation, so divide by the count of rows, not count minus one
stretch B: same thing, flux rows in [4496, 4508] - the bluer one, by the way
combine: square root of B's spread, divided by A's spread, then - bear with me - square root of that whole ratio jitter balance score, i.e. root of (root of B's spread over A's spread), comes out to 0.77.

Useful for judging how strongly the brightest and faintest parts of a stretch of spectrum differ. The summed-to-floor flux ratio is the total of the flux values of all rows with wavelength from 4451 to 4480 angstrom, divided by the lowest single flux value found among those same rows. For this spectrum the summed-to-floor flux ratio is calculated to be 16.0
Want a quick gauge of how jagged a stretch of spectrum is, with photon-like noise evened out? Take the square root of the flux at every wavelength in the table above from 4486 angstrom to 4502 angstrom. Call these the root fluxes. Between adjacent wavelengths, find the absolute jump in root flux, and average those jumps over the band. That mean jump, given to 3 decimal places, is 0.214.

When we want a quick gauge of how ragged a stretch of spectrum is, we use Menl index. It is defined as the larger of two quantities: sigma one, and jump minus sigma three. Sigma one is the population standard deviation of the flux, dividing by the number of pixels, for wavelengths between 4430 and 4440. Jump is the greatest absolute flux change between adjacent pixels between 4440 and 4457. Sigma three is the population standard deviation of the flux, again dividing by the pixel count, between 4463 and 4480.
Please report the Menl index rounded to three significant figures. 1.94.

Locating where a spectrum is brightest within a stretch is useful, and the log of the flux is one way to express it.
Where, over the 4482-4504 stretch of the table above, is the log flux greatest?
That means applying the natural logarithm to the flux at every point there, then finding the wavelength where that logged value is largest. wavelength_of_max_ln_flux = 4490.87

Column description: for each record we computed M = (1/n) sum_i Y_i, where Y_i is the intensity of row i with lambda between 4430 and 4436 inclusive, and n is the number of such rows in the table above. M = 19.4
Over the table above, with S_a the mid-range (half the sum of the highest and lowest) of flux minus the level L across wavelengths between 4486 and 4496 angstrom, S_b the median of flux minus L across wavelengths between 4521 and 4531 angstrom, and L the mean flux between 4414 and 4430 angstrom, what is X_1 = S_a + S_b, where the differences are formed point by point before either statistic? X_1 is 2.8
